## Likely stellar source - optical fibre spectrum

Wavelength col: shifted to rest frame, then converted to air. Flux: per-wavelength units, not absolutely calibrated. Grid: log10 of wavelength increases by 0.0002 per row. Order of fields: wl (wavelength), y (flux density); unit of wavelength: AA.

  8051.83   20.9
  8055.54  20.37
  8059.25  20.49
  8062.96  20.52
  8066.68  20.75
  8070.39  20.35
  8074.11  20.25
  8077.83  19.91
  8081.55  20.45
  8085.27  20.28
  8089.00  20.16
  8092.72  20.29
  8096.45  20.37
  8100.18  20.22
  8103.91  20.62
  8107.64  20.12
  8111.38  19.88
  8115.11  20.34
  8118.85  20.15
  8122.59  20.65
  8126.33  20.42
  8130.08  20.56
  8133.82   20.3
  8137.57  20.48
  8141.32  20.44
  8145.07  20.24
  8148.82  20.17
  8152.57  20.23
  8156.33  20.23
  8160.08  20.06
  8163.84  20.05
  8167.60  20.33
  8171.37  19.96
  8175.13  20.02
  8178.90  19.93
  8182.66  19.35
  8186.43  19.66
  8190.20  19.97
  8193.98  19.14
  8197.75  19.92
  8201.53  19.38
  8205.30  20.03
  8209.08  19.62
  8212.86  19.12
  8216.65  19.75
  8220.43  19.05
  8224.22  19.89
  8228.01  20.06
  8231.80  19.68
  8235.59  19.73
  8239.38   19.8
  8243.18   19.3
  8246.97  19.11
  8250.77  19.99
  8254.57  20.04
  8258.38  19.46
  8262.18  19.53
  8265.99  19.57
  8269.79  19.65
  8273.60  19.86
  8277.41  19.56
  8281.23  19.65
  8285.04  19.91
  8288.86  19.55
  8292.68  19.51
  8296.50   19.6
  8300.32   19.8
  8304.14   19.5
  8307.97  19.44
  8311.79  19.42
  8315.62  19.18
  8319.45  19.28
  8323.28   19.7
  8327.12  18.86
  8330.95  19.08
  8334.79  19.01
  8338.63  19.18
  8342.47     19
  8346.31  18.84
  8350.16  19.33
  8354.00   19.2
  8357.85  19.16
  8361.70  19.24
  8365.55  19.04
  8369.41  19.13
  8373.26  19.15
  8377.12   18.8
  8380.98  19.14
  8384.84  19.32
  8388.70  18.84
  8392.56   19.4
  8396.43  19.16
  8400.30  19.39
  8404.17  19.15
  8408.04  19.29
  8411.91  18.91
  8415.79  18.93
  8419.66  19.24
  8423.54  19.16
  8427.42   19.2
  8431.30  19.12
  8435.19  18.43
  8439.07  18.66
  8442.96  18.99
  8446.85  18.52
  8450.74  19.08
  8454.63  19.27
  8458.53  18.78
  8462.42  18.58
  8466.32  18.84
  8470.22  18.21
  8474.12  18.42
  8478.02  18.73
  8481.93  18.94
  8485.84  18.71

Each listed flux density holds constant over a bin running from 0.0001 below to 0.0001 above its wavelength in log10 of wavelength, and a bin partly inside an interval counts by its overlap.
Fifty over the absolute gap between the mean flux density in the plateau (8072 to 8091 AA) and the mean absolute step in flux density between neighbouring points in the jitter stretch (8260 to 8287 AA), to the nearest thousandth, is 2.494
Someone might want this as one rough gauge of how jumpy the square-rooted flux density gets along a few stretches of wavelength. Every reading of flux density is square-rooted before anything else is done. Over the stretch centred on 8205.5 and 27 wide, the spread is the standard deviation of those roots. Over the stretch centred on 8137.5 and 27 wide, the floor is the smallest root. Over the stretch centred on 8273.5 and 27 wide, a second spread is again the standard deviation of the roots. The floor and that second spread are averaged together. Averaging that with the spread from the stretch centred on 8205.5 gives 1.15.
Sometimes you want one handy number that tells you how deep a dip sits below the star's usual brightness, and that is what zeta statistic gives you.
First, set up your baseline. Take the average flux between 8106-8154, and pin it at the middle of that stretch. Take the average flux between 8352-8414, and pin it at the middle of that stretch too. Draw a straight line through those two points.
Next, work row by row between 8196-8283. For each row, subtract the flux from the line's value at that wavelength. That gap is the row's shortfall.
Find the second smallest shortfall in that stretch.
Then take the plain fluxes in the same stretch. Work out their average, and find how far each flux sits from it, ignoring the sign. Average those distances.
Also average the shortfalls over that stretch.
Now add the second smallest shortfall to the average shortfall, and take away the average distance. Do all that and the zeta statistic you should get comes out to -0.31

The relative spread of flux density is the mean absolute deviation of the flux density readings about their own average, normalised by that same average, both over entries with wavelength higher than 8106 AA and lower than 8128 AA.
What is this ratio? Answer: 0.010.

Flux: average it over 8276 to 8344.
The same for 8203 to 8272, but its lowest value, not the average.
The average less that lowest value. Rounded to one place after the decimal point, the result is 0.4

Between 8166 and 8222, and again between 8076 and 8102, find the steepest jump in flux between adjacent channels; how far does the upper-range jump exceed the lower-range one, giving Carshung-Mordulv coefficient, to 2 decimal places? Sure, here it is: 0.29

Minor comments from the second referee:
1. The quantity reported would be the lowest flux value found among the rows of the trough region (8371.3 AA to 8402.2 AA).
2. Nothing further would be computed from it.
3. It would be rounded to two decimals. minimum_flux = 18.80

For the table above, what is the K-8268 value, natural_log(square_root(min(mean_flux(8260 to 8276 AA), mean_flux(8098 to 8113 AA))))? 1.489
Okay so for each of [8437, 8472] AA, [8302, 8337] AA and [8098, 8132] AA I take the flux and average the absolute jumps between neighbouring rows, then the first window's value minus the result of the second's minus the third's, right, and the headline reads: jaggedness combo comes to 0.48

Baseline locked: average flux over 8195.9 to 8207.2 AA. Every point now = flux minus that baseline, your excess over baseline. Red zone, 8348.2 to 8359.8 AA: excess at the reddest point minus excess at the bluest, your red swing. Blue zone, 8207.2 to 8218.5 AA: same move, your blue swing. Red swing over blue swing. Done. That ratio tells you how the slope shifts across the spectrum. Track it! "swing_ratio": -1.3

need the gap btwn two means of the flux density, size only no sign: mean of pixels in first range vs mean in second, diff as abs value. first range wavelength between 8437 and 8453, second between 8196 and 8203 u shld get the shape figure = 0.8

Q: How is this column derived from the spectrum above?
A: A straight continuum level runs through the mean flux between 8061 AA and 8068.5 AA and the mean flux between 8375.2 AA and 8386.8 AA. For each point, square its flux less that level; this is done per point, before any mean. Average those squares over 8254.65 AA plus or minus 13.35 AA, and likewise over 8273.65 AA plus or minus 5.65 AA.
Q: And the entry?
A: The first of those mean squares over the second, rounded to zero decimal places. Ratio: 6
